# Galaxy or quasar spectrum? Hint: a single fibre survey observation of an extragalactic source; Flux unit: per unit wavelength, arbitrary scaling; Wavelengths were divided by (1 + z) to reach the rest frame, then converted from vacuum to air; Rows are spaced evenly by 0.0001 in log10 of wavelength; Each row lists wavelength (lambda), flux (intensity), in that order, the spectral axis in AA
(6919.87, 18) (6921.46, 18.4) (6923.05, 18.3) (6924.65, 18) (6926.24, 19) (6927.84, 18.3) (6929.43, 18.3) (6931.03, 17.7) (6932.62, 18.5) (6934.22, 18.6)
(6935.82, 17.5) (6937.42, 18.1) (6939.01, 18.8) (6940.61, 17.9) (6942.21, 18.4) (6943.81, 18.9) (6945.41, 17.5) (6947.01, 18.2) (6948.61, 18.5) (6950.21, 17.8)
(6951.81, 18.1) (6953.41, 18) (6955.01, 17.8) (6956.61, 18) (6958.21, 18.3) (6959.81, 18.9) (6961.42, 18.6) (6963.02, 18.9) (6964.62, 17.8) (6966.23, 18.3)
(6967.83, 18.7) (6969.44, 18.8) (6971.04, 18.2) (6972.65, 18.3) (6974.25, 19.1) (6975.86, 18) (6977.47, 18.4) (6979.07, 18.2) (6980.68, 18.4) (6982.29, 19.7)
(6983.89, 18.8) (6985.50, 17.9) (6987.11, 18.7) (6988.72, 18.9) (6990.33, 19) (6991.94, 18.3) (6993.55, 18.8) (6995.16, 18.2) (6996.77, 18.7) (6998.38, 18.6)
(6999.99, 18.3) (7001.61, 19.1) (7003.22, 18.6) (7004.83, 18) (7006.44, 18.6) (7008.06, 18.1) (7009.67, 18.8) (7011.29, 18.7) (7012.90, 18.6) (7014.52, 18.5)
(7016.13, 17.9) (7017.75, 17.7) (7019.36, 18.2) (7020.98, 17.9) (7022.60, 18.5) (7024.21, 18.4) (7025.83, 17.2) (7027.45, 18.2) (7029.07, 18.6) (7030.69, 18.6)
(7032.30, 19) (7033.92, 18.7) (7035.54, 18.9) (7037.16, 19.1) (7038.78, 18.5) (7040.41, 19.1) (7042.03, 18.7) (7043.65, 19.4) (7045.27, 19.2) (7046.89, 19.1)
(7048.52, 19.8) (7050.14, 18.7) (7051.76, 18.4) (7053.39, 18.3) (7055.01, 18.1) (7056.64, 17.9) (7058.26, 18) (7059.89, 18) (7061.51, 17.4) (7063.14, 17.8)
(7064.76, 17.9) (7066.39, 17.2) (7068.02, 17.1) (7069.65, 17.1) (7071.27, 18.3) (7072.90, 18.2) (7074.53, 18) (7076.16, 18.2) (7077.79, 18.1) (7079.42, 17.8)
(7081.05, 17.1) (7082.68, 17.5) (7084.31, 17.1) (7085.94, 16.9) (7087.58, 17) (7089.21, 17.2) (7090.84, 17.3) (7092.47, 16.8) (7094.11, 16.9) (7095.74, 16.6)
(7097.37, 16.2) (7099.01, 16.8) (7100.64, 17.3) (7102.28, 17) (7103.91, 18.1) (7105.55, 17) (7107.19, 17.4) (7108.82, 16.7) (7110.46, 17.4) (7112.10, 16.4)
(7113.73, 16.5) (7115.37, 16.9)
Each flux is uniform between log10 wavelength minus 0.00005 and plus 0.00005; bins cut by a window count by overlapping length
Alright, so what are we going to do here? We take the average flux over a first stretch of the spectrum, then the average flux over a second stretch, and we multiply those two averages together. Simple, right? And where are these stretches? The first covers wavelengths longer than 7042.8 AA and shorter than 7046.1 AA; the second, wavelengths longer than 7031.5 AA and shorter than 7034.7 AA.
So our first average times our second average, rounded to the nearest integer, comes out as 364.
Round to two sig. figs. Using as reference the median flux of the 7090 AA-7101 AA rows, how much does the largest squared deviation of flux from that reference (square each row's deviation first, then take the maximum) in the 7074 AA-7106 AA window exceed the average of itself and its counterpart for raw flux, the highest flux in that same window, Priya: -8.1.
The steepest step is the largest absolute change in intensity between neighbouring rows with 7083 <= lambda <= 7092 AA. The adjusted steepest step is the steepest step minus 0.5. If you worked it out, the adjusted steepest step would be -0.30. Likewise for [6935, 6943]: 0.40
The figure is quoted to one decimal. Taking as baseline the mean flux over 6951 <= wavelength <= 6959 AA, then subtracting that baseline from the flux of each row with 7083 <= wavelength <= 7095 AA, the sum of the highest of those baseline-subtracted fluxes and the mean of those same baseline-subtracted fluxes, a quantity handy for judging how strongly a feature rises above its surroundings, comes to -1.8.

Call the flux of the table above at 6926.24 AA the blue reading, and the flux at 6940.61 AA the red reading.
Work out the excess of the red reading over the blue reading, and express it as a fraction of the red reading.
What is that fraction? -0.06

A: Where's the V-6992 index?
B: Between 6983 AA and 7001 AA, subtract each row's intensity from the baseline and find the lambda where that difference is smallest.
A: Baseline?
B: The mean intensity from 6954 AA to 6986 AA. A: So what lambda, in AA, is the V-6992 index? 6990.33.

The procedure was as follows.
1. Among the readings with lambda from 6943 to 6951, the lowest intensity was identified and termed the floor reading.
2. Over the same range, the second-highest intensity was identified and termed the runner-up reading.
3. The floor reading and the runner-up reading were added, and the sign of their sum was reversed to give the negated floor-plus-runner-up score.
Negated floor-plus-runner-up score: -36.0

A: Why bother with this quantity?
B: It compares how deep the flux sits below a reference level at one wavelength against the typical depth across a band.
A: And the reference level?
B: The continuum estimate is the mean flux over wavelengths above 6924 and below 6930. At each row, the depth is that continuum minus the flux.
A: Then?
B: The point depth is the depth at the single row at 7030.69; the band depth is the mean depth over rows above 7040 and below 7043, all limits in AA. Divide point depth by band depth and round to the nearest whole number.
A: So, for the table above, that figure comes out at 0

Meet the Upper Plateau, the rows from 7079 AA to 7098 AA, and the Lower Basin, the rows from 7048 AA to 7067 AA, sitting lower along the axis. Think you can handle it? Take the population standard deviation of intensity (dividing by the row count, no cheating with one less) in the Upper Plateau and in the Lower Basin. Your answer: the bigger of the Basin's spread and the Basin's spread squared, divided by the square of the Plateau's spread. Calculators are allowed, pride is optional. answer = 4.05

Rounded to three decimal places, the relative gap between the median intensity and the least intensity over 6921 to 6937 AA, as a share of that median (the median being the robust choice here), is 0.044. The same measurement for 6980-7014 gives 0.038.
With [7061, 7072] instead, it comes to 0.017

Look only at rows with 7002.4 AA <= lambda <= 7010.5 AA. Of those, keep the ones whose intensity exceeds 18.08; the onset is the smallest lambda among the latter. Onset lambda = 7003.22 AA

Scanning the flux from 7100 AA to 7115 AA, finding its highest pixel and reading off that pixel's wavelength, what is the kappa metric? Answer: 7103.91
